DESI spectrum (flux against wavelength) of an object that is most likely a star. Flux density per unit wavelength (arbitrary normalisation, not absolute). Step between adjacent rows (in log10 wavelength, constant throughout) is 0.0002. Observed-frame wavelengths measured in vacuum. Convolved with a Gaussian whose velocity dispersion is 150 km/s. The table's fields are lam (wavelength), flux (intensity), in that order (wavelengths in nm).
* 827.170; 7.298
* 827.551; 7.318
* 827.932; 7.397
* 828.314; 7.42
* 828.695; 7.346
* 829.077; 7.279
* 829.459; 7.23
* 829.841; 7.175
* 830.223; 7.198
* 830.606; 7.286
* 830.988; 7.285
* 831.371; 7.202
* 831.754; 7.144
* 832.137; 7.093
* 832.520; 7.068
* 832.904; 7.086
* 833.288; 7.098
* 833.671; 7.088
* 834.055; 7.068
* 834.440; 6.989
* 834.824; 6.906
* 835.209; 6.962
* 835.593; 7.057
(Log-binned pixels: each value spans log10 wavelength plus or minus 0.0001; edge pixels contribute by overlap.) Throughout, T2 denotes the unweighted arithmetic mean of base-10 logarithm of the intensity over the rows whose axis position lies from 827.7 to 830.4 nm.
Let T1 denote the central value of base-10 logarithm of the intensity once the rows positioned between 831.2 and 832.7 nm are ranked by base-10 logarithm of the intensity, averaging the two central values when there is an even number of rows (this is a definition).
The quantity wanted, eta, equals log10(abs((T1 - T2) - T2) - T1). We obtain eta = -1.68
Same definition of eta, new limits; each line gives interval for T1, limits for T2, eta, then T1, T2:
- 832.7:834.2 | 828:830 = -1.61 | 0.850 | 0.863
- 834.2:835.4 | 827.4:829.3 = -1.32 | 0.843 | 0.866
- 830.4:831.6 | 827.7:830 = -2.58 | 0.862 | 0.864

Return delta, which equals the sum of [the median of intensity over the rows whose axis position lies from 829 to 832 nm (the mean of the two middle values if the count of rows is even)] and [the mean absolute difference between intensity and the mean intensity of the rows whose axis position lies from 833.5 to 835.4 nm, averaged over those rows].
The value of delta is 7.28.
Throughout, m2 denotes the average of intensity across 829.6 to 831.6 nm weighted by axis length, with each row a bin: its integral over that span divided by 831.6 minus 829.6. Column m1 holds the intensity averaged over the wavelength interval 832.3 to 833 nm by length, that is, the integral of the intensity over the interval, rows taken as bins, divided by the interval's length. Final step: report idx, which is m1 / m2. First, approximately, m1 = 7.07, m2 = 7.23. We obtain 0.979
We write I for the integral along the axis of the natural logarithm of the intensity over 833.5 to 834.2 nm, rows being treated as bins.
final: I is 1.37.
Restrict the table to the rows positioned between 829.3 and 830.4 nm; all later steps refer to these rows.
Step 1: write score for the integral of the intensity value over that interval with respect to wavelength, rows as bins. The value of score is 7.9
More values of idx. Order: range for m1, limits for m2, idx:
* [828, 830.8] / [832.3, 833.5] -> 1.028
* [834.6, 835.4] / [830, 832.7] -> 0.965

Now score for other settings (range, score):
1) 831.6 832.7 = 7.8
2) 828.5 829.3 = 5.8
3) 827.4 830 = 19.0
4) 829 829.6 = 4.4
